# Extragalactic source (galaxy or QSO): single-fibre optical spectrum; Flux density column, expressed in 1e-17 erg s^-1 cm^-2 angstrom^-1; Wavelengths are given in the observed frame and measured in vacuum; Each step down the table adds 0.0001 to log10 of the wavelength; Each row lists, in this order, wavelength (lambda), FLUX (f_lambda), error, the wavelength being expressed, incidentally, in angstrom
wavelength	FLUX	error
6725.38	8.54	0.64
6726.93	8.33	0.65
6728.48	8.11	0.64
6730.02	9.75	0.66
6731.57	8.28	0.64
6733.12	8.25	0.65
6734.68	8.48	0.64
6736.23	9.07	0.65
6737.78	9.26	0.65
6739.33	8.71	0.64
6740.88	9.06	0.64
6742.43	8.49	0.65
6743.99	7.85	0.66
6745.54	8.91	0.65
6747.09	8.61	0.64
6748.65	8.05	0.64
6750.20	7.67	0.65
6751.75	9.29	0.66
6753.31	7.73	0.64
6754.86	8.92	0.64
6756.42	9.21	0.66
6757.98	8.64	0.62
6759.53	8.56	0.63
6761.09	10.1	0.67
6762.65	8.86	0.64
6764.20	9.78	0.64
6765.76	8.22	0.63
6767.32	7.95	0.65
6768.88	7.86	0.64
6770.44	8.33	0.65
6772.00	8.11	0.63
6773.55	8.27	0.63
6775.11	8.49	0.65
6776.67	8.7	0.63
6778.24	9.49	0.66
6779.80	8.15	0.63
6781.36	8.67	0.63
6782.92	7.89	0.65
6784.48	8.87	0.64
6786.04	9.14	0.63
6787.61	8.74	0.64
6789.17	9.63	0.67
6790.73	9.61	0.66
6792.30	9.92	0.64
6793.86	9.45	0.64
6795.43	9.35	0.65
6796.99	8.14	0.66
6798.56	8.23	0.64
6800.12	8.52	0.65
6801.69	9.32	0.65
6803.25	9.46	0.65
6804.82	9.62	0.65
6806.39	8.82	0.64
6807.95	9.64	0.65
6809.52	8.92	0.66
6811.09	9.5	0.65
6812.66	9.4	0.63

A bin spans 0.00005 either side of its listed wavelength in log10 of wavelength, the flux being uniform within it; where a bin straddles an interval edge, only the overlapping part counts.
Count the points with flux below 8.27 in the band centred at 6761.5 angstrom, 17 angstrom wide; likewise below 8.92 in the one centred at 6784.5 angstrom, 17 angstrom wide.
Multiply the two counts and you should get 24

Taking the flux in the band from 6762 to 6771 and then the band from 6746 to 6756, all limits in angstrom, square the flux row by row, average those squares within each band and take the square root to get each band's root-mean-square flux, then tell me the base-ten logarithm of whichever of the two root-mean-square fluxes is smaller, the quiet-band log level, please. 0.924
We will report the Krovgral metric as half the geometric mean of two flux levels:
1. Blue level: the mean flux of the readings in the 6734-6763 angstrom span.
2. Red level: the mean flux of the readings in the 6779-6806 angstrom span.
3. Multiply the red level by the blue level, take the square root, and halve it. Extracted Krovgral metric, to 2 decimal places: 4.42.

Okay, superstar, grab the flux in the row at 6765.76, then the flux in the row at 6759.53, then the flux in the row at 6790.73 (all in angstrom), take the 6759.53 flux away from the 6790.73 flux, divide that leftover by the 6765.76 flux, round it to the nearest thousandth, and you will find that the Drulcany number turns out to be 0.128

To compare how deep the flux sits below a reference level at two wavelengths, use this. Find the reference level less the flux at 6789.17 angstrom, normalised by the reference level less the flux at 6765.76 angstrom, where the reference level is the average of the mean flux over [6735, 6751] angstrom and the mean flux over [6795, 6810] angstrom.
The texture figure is -1.5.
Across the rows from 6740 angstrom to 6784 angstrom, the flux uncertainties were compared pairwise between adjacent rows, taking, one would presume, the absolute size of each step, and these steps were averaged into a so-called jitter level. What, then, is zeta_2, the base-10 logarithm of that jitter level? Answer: -1.82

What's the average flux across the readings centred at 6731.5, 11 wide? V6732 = 8.61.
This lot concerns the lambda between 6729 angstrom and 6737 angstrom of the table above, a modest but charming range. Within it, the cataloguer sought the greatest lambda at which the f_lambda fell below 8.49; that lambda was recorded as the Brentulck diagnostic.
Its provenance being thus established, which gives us 6734.68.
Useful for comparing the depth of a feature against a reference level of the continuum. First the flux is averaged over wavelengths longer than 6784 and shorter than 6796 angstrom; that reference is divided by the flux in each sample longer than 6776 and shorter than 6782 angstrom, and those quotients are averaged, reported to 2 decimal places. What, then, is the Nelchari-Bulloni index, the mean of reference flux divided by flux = 1.07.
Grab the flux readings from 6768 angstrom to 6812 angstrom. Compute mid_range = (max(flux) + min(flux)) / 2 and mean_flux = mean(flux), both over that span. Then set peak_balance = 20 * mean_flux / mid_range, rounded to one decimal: 20.0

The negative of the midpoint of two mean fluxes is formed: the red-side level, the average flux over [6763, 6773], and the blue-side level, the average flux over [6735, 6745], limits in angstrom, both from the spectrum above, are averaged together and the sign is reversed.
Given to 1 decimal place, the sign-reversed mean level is -8.6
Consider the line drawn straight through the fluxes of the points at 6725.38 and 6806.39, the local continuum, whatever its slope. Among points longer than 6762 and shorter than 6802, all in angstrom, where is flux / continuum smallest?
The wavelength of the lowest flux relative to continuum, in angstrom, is 6782.92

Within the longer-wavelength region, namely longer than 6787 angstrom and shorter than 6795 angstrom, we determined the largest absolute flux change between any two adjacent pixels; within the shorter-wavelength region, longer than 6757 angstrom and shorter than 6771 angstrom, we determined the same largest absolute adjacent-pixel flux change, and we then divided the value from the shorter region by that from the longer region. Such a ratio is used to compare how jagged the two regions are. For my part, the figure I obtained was 1.8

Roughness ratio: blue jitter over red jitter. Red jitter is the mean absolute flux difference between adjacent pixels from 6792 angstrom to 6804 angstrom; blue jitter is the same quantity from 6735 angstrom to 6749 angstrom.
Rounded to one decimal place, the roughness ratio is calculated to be 1.2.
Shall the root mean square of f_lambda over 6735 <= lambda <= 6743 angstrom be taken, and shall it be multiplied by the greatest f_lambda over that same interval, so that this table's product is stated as 83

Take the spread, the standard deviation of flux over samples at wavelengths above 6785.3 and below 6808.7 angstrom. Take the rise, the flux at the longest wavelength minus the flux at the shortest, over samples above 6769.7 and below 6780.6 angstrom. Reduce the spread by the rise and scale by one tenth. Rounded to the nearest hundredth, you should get 0.07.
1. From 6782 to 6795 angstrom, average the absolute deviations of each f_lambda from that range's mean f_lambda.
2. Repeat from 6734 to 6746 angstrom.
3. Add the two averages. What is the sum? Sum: 0.84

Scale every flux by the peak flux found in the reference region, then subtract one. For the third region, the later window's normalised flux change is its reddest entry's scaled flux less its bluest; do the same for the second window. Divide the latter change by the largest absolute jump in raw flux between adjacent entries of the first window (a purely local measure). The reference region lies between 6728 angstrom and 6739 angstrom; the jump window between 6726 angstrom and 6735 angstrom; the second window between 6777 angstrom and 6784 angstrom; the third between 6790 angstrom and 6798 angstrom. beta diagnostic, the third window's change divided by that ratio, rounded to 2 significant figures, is 1.5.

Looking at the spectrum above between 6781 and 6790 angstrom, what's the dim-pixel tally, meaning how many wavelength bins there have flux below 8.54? 1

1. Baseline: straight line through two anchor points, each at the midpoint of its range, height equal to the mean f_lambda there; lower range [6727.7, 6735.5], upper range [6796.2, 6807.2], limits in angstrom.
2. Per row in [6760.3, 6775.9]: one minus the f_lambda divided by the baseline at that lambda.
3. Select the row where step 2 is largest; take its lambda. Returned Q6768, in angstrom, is 6768.88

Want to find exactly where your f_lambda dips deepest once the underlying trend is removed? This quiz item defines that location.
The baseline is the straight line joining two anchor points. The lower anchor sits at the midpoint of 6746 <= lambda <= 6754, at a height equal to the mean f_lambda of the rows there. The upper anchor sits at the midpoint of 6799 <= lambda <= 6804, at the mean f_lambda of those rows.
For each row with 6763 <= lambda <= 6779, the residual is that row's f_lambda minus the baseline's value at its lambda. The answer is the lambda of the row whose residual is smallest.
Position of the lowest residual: 6768.88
